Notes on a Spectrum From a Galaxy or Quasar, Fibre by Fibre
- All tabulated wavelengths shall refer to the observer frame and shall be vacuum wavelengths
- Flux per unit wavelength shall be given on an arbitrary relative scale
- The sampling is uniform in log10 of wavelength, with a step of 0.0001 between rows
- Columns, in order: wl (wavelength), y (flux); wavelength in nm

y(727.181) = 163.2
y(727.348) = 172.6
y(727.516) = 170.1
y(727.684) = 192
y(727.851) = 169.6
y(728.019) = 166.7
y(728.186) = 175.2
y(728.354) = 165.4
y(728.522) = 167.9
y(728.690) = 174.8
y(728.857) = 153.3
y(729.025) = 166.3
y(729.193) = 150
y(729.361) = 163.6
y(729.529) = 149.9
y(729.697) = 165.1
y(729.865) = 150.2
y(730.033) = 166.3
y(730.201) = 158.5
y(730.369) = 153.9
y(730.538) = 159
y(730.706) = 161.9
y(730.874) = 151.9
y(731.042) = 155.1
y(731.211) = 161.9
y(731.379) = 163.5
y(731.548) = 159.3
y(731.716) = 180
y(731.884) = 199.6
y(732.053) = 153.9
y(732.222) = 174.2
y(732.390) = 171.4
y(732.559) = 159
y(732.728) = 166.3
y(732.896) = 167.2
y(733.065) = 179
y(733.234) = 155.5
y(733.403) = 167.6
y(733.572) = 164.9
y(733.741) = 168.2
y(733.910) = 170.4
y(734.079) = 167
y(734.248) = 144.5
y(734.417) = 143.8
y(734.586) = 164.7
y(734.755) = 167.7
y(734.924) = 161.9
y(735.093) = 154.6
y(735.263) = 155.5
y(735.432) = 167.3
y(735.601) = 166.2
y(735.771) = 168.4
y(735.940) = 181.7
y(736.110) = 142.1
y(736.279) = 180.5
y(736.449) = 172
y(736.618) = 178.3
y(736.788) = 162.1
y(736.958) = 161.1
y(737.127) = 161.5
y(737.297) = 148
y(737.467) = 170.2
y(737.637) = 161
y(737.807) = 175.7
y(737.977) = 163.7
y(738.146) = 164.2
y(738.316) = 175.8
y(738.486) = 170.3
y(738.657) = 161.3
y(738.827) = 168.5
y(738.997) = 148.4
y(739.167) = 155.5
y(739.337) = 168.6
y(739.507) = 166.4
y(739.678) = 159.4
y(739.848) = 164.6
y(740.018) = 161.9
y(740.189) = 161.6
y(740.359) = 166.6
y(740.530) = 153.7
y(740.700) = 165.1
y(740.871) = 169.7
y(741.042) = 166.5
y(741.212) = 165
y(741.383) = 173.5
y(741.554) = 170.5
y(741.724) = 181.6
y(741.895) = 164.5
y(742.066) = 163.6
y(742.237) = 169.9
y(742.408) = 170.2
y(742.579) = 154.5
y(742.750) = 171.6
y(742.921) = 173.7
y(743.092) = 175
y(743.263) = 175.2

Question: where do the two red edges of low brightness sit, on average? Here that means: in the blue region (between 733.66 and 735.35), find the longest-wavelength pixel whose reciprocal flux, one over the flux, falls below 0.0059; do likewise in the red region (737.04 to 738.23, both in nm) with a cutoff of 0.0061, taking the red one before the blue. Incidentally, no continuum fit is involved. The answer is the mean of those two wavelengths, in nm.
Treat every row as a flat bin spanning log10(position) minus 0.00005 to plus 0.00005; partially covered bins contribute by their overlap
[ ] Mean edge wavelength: 736.03 nm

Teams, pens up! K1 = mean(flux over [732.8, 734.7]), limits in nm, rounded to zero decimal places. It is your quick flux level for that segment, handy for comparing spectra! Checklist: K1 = 163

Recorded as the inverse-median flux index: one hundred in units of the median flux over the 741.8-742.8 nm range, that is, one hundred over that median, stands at 0.598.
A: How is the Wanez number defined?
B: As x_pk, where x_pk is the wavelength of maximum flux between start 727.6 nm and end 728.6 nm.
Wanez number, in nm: 727.684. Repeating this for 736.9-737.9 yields 737.807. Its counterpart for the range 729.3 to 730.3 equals 730.033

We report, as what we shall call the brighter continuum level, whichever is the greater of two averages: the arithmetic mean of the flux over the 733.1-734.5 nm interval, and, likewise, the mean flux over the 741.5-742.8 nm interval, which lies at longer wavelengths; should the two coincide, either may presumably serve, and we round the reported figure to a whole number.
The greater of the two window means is 168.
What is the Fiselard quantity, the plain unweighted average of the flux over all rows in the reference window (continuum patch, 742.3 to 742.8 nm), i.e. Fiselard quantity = 165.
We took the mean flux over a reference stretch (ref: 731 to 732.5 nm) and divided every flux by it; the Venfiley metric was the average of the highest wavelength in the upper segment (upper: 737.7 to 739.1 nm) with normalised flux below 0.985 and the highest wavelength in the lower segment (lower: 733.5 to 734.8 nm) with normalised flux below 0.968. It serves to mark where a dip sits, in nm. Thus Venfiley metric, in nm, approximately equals 736.71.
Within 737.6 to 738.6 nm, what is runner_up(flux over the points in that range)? 175.7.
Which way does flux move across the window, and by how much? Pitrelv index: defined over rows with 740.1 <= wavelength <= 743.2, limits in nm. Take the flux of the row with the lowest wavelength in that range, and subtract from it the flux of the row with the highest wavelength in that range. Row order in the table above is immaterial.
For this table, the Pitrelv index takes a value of -13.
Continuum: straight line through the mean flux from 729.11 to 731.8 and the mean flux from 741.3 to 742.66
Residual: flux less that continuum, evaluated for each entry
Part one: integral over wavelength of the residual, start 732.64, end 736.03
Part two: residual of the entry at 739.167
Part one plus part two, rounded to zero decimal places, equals -5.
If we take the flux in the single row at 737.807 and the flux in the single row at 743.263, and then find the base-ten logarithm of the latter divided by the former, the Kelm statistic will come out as 0.00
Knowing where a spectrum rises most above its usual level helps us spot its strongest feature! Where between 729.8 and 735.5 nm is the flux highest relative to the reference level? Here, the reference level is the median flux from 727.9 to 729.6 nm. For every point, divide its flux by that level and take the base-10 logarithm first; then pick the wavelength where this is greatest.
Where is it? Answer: 731.884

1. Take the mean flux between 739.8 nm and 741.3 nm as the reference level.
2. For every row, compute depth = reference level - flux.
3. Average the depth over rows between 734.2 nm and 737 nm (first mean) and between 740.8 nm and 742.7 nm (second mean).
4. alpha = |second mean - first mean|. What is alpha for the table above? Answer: 5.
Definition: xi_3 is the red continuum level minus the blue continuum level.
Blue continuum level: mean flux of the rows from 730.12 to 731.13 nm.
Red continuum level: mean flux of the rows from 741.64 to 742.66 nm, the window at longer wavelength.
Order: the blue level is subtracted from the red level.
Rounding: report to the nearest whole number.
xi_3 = 11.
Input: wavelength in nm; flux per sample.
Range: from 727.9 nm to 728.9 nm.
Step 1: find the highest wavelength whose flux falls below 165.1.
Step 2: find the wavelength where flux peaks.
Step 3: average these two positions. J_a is 728.52 nm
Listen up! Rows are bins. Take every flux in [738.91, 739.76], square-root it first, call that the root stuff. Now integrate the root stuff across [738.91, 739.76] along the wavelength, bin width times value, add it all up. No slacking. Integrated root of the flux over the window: 11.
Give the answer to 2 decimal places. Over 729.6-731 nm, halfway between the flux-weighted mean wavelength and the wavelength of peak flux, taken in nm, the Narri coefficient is 730.16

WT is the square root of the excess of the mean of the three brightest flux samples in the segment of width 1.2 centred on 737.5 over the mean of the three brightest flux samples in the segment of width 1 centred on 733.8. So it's 1.1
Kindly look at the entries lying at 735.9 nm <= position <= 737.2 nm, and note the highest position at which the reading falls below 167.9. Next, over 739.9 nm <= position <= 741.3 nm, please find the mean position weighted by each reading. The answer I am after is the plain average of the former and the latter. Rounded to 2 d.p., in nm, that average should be 738.87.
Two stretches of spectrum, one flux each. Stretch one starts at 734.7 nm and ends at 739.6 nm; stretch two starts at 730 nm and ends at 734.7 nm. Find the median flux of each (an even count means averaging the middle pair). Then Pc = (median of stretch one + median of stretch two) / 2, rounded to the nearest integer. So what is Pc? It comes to 165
